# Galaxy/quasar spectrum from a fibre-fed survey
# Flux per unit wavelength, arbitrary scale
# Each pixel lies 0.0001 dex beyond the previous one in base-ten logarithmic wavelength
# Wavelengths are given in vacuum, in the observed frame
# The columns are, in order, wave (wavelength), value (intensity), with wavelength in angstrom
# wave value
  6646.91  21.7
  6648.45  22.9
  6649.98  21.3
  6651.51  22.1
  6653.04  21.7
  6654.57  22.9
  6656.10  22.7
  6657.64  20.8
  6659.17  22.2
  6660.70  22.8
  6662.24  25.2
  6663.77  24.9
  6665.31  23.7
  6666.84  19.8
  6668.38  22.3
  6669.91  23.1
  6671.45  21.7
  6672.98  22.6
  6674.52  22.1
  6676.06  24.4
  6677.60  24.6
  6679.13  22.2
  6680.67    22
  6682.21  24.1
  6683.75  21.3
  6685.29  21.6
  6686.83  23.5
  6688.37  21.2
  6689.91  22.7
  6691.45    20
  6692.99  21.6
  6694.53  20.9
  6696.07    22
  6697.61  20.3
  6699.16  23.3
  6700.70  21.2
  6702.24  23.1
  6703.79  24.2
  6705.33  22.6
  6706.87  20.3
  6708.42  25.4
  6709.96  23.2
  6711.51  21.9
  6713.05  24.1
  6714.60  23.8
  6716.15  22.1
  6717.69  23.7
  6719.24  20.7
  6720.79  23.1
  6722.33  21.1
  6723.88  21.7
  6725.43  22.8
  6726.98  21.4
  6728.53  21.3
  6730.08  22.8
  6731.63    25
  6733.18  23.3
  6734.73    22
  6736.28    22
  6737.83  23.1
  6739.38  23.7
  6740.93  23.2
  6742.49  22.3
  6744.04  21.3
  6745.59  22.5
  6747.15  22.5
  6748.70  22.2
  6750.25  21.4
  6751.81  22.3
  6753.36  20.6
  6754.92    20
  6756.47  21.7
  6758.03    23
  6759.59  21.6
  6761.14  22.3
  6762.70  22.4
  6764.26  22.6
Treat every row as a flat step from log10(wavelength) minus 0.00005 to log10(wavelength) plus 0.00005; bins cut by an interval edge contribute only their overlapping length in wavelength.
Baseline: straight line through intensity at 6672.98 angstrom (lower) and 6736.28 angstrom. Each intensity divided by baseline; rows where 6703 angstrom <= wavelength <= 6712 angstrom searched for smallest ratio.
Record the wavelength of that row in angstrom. 6706.87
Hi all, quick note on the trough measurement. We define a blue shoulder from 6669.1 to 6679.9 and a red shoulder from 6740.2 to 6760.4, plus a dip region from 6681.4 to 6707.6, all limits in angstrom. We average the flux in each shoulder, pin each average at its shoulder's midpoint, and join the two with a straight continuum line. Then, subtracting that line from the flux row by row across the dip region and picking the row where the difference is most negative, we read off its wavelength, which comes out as 6691.45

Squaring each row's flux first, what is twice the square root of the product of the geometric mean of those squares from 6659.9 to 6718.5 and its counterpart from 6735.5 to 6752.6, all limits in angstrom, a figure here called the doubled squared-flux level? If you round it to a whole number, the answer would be 1011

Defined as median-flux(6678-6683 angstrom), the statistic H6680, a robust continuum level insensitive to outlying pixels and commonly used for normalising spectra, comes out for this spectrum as 22.2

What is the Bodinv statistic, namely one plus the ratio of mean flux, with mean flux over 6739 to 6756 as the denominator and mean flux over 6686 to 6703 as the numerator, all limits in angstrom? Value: 1.99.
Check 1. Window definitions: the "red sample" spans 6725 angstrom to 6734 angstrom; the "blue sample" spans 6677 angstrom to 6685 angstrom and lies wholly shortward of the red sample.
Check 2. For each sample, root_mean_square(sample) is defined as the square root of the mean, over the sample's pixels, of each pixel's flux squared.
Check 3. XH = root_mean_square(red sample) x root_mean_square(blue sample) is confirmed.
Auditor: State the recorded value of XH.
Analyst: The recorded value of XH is 522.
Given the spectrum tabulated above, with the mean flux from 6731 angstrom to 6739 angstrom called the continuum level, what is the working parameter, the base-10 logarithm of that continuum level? 1.36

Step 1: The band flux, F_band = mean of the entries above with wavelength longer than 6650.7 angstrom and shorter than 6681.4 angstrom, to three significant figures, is 22.7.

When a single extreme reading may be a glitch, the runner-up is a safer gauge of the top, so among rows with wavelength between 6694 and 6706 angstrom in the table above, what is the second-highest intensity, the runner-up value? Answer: 23.3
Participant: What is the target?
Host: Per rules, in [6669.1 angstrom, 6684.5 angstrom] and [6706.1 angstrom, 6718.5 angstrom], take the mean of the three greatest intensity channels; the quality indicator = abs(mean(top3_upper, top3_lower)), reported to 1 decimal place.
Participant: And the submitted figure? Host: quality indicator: 24.4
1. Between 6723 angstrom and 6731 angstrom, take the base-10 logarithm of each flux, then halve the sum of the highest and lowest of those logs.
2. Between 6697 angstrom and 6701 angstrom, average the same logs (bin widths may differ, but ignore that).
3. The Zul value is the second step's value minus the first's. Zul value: -0.009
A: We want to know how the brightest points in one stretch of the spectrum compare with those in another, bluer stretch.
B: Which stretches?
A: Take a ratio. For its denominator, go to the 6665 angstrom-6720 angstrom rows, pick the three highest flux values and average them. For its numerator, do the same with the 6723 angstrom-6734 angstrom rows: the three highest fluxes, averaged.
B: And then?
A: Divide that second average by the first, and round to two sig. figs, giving 0.96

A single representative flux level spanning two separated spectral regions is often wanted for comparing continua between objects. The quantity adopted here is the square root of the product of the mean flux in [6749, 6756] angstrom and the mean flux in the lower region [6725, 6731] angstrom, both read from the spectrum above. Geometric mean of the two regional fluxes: 21.6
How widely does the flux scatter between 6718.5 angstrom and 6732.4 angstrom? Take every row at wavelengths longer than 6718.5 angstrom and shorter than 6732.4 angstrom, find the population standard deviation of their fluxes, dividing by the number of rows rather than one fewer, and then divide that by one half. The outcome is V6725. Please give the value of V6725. 2.54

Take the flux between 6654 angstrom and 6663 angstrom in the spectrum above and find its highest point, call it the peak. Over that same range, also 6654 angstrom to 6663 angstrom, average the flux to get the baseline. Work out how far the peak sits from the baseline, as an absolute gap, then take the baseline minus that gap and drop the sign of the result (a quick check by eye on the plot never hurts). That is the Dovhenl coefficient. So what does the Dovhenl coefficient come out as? 20.3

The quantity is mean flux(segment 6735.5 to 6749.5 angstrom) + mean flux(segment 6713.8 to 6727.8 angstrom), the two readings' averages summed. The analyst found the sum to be 44.8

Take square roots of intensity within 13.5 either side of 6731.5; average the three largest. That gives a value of 4.90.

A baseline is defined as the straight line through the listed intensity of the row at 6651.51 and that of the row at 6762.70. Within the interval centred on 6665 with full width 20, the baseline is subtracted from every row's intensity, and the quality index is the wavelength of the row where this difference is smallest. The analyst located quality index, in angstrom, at 6666.84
